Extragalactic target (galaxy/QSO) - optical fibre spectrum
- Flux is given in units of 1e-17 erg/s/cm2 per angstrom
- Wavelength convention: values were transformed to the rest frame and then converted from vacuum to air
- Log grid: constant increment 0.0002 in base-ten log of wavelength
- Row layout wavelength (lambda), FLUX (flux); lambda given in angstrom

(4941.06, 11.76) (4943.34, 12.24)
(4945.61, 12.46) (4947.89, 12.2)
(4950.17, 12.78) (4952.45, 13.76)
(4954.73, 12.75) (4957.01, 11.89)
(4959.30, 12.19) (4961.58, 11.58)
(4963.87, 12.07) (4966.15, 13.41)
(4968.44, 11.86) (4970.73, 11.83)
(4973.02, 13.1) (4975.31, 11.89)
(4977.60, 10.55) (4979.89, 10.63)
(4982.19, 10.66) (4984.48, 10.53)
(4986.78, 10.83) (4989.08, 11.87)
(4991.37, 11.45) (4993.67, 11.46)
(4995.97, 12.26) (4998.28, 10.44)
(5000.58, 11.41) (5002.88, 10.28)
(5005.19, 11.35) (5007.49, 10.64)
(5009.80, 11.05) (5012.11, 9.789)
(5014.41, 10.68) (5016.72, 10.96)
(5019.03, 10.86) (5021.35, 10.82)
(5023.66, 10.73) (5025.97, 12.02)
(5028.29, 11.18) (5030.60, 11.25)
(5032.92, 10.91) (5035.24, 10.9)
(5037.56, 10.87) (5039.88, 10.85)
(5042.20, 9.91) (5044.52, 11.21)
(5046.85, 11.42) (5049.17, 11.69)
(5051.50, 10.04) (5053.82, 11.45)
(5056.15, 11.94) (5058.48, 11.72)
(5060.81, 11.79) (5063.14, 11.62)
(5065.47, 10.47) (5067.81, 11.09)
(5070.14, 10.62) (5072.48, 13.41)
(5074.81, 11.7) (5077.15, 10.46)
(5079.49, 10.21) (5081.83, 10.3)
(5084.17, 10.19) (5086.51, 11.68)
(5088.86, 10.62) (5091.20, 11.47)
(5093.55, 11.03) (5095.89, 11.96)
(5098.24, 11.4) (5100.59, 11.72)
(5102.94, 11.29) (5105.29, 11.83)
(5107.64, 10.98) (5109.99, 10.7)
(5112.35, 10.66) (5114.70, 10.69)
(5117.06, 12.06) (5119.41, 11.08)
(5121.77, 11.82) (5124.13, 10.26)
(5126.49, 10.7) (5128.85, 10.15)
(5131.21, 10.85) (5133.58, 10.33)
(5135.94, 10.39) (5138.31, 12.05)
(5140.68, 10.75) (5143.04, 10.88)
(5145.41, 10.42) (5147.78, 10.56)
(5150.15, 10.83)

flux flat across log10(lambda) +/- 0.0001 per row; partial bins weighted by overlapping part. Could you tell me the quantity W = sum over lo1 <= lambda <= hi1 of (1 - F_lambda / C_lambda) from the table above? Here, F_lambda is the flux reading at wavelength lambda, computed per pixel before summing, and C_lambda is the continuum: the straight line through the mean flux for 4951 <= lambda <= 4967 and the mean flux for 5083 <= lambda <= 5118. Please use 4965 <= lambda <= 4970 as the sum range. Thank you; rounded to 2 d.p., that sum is -0.03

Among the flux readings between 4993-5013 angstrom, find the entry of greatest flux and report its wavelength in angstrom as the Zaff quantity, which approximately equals 4995.97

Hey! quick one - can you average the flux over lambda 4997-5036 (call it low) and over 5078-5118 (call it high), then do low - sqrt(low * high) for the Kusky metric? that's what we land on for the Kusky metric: -0.10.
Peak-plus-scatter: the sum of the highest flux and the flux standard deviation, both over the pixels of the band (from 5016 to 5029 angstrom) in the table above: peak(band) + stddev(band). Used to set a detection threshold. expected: 12.5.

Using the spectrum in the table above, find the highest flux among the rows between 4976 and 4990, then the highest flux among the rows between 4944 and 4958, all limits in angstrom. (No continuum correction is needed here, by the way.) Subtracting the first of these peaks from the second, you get 1.9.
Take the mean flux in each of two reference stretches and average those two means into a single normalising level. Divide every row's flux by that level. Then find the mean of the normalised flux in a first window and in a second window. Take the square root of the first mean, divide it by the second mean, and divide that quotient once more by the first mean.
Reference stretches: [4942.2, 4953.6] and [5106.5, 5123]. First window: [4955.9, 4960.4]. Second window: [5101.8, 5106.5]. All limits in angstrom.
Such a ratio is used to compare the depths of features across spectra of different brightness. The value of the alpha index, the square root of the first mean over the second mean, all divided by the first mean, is 1.03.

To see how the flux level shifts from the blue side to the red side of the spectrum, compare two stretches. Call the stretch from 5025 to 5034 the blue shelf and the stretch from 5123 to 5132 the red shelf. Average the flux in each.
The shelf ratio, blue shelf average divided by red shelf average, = 1.081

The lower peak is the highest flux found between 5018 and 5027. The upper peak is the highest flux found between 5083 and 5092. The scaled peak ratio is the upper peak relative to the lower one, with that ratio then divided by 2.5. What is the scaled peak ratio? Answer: 0.389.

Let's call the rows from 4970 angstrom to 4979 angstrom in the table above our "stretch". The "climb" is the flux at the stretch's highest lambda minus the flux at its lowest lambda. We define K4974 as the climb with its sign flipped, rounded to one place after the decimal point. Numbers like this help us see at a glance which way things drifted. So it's 1.3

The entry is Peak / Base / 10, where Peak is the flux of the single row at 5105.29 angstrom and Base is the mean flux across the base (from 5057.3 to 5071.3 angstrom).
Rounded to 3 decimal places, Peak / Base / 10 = 0.105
